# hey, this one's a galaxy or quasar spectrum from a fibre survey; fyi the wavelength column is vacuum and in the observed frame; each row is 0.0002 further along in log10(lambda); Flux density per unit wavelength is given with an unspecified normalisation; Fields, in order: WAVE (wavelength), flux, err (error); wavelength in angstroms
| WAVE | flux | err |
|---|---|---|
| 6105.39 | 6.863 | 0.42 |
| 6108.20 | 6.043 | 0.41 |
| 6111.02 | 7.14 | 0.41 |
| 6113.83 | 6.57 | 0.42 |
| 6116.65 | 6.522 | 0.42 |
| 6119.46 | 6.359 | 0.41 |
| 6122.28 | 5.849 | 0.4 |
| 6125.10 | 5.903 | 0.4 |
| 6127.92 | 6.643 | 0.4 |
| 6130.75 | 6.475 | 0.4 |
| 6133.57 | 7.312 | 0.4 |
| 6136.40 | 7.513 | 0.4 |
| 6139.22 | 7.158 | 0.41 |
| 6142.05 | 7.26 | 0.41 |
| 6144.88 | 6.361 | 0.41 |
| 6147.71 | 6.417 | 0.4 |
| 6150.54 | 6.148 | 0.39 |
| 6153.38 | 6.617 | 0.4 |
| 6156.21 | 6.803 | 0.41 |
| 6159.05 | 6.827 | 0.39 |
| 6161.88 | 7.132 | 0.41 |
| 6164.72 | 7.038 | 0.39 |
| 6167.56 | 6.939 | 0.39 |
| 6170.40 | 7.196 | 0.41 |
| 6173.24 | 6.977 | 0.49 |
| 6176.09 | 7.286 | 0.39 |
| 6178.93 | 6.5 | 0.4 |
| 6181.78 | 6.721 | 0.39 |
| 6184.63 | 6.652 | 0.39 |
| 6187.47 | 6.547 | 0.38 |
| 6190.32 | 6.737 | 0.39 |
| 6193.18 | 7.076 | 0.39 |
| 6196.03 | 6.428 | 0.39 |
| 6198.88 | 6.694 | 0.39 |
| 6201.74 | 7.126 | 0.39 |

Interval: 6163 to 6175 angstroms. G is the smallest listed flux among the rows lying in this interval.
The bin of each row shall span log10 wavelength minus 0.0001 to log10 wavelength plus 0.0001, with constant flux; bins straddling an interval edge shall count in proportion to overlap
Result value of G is 6.939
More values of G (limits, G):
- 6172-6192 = 6.5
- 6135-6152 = 6.148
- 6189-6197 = 6.428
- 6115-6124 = 5.849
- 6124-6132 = 5.903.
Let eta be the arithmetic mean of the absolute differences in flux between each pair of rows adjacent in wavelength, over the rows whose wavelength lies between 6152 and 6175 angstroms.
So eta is 0.17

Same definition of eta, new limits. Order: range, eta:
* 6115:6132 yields 0.33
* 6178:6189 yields 0.13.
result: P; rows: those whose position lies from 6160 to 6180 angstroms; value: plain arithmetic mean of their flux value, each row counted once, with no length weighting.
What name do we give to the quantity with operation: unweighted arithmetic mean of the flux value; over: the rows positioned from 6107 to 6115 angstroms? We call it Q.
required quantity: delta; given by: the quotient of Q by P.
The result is 0.939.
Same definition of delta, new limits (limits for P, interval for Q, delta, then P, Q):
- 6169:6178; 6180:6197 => 0.936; 7.15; 6.69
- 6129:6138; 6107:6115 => 0.927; 7.10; 6.58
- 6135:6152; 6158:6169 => 1.026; 6.81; 6.98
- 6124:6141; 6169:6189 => 1.001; 6.83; 6.84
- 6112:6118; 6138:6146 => 1.058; 6.55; 6.93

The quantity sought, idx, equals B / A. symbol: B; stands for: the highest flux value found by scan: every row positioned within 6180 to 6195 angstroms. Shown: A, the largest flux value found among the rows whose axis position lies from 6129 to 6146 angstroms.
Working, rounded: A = 7.513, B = 7.076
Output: 0.94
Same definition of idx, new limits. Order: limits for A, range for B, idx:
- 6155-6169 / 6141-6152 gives 1.02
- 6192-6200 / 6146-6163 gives 1.01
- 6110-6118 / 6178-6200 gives 0.99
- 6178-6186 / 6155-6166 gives 1.06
